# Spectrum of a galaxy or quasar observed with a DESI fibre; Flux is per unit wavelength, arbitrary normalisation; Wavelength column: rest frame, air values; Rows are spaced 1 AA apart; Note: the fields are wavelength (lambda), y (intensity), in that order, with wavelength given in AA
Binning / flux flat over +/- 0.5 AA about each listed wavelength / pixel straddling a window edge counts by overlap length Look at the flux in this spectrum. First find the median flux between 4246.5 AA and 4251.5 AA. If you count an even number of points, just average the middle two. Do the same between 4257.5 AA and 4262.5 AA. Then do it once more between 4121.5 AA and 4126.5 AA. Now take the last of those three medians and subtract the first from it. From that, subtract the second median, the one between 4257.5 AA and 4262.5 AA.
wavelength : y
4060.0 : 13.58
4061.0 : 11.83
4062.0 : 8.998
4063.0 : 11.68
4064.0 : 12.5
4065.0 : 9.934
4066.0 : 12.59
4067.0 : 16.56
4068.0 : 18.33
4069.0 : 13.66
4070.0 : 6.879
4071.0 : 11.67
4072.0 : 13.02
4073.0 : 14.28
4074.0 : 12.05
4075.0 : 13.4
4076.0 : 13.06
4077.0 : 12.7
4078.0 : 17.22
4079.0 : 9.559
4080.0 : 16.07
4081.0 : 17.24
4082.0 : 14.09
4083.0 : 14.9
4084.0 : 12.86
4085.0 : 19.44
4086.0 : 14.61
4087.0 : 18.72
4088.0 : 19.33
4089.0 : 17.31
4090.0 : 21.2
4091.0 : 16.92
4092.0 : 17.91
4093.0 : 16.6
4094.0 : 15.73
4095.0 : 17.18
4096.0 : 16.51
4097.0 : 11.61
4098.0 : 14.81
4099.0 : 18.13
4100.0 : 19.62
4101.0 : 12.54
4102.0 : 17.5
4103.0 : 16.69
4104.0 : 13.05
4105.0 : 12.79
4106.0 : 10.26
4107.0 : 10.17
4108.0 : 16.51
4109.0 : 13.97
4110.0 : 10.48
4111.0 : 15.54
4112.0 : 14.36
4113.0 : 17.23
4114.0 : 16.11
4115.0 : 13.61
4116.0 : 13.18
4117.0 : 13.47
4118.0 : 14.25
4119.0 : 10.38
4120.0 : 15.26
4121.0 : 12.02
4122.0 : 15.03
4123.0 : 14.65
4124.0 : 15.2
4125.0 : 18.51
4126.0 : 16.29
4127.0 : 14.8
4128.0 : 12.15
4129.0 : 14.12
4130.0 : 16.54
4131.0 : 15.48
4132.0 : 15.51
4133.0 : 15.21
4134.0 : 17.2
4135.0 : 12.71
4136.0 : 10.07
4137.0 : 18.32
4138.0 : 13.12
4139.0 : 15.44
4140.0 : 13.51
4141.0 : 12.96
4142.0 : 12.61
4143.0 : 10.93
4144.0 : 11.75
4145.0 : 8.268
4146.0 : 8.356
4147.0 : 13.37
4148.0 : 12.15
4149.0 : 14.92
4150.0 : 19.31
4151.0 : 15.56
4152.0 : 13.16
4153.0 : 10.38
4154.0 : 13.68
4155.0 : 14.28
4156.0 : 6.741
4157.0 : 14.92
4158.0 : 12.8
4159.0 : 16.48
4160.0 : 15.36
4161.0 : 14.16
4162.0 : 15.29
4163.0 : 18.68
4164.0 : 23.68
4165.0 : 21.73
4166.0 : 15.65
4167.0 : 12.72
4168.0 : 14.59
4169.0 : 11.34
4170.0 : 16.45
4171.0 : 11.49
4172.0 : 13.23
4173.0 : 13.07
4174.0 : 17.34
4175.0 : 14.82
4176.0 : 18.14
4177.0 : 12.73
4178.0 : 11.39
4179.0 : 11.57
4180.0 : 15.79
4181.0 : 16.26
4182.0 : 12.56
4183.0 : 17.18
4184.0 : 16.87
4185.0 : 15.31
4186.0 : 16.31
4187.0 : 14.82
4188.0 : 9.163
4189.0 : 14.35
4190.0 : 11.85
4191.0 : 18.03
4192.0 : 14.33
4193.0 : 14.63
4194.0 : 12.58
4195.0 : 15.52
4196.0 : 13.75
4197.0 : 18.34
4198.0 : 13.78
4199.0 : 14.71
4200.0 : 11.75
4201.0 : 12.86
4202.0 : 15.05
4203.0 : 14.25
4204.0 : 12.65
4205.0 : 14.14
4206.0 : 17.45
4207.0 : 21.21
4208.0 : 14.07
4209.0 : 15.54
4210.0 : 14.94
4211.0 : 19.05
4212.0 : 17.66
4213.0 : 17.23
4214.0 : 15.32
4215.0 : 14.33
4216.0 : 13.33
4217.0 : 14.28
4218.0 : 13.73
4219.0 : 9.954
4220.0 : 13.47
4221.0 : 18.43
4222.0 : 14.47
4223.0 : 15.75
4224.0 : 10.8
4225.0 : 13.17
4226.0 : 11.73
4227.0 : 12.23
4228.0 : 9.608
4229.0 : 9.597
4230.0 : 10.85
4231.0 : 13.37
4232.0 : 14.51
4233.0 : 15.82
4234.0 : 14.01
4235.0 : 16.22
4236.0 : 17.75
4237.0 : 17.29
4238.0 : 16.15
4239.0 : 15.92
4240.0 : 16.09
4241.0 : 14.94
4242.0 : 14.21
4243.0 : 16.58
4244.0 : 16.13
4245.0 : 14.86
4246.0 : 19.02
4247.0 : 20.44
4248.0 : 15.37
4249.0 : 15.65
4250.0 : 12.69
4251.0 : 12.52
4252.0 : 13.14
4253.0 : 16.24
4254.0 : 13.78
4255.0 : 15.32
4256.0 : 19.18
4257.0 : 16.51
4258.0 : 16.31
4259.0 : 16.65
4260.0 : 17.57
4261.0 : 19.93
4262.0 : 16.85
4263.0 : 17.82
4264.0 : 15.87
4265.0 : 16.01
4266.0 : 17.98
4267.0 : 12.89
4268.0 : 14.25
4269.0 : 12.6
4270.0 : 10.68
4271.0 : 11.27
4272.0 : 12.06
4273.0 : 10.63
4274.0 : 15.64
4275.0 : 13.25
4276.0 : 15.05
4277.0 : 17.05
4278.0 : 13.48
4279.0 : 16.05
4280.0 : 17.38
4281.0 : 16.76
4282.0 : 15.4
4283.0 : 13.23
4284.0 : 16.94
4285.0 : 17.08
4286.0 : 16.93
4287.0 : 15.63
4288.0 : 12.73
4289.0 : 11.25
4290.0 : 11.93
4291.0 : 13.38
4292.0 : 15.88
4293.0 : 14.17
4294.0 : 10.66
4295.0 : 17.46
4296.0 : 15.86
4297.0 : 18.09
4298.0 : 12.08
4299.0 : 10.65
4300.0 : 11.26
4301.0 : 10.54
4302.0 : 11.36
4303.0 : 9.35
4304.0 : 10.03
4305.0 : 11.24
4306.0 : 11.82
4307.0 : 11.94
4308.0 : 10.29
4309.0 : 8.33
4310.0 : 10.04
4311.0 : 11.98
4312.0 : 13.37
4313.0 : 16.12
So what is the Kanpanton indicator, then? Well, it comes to -17.0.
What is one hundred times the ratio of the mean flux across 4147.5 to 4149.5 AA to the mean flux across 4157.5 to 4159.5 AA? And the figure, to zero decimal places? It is 92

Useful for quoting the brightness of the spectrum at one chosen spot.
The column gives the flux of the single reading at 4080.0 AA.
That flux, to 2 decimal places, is 16.07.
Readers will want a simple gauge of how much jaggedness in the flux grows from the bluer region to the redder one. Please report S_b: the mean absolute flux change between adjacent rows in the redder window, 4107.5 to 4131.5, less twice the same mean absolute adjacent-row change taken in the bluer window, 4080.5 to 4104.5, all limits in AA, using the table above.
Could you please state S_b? -3.6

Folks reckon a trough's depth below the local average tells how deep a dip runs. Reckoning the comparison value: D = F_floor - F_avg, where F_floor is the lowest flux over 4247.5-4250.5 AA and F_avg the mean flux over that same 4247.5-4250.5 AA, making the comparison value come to -1.9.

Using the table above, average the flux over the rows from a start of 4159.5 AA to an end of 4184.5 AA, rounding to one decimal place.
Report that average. 15.3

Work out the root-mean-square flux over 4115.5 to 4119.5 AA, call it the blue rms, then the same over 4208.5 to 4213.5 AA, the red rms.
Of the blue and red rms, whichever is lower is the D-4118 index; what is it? 12.9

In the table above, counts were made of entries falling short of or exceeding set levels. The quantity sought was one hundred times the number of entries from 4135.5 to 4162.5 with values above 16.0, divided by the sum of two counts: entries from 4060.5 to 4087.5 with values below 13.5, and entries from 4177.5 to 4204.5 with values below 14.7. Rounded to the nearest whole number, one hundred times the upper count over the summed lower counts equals 10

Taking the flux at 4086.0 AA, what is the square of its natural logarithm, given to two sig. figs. 7.2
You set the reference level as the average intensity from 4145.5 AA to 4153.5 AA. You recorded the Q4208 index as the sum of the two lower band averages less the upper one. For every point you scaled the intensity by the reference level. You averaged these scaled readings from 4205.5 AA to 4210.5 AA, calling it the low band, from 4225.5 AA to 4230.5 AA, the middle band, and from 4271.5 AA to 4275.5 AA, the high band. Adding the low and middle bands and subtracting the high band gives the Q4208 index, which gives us 1.09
